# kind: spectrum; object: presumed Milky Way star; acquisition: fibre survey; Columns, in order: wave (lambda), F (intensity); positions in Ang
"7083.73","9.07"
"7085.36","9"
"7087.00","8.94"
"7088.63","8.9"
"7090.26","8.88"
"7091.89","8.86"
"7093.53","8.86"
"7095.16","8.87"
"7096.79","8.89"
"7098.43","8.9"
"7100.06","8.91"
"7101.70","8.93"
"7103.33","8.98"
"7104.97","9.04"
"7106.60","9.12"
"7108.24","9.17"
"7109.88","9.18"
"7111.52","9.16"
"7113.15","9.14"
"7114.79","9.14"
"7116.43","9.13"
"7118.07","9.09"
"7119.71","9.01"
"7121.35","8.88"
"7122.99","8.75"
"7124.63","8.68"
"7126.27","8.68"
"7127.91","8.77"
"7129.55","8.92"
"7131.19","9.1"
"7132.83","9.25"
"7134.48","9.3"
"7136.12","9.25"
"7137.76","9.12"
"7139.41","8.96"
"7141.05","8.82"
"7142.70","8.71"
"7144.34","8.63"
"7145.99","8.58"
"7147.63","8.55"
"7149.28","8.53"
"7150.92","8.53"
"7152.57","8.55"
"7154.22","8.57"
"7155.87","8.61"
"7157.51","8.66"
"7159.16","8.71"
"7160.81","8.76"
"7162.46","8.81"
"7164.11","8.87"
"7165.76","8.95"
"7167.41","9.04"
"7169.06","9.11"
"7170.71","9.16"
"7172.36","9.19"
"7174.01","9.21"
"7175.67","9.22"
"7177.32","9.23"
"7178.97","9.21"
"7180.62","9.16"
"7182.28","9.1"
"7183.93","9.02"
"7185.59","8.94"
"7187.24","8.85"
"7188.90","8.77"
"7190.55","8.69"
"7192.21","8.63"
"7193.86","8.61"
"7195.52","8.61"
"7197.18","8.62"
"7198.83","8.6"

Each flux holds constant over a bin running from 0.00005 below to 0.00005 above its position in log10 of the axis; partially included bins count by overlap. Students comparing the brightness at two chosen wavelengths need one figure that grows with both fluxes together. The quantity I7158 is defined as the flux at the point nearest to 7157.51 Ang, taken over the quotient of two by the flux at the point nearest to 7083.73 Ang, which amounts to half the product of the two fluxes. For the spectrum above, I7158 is 39.3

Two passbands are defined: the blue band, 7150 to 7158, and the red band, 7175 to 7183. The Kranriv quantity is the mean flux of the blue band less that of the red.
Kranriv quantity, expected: -0.6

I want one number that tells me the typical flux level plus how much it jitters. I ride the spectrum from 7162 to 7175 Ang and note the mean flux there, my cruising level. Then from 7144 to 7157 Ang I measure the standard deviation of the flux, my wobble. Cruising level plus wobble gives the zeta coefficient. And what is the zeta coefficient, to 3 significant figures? 9.08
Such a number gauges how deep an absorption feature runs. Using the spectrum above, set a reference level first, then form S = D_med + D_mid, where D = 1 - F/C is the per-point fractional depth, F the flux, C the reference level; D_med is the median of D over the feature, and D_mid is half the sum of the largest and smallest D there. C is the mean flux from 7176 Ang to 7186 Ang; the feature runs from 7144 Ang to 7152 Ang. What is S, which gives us 0.12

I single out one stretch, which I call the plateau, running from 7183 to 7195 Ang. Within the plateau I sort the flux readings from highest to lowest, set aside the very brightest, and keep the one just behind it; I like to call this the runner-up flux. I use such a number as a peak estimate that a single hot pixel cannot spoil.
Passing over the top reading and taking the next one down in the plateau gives 8.94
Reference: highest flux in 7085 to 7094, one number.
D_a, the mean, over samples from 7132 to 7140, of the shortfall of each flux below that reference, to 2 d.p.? -0.18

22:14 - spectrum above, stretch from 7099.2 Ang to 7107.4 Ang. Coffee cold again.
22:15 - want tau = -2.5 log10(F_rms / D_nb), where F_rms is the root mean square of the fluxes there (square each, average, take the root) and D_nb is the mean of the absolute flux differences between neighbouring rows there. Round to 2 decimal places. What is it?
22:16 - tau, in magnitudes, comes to -5.58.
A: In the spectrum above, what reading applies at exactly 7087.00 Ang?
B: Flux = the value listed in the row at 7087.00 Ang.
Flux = 8.94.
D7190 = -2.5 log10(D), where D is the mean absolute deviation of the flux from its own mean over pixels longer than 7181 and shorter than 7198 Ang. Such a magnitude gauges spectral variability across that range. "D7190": 2.03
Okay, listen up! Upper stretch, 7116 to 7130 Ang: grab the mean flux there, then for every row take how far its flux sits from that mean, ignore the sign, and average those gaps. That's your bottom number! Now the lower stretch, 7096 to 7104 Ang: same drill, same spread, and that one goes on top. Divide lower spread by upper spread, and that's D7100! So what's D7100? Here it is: 0.2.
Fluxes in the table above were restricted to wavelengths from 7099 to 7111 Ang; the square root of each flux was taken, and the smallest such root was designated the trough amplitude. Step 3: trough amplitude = 2.98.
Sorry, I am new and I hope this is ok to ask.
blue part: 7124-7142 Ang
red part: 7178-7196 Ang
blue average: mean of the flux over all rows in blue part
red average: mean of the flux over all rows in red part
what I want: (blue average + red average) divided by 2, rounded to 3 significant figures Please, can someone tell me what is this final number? 8.93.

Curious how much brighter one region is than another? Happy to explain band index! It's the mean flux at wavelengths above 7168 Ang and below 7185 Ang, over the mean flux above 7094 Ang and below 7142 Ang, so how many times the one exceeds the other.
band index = 1.02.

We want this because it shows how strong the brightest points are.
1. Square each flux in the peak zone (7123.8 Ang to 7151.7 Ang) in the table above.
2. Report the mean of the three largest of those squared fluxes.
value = 85.9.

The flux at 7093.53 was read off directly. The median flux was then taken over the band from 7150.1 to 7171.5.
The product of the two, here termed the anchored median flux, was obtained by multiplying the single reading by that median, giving 78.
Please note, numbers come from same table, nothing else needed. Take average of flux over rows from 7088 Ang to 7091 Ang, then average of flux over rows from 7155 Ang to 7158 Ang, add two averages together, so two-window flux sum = 17.5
